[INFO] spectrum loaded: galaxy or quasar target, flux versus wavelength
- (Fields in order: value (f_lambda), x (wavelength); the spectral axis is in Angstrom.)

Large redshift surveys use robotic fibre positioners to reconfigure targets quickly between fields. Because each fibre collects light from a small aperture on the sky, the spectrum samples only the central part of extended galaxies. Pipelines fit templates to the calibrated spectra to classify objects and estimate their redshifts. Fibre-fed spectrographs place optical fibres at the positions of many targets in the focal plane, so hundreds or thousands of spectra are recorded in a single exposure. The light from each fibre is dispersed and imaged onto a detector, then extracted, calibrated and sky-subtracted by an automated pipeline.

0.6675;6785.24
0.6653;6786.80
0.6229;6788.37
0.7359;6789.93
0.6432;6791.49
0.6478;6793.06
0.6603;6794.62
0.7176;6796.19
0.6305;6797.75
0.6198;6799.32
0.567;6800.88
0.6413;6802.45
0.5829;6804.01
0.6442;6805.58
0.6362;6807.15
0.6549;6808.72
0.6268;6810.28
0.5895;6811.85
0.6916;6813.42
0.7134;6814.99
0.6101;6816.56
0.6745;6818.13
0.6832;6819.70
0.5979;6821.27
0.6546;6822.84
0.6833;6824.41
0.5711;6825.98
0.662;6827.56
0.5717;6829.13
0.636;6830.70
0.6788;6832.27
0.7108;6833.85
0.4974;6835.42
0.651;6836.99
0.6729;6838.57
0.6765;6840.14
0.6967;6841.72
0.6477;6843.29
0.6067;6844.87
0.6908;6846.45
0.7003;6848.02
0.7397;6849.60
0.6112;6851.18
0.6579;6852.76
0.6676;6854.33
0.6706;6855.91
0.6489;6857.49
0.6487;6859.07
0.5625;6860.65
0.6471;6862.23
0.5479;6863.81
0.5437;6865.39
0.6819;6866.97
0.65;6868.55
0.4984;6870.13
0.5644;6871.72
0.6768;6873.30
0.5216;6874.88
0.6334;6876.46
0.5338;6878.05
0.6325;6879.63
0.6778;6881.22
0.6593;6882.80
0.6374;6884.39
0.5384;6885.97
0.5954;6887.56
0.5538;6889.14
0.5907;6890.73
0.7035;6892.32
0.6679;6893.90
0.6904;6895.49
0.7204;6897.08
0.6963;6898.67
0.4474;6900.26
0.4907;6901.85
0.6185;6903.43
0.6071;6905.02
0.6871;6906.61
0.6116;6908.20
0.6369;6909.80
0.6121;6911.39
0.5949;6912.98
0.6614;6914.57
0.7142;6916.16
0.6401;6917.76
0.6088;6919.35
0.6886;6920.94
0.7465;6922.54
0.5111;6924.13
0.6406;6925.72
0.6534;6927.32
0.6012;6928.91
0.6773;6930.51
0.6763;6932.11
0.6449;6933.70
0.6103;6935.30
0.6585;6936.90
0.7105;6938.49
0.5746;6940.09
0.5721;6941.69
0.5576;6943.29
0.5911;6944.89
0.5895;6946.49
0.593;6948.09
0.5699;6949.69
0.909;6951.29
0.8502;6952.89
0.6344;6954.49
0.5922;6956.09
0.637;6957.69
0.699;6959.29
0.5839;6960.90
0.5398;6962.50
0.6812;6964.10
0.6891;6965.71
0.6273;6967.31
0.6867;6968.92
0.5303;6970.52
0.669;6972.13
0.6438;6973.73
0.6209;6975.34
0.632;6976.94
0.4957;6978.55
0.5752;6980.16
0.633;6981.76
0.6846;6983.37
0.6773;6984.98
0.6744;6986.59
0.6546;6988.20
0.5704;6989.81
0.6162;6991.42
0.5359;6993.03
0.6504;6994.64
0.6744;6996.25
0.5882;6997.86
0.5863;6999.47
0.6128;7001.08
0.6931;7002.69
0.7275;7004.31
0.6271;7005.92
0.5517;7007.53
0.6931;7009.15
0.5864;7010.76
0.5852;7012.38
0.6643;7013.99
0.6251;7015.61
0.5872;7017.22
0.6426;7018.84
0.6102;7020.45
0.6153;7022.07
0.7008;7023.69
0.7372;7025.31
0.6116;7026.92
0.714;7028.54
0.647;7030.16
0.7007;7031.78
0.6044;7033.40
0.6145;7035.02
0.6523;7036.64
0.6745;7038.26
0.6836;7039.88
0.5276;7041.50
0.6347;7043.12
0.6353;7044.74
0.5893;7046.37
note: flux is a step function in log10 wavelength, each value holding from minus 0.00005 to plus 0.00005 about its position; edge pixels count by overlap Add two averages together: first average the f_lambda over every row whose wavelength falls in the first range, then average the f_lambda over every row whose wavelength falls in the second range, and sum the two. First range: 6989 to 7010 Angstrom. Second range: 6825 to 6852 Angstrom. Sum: 1.27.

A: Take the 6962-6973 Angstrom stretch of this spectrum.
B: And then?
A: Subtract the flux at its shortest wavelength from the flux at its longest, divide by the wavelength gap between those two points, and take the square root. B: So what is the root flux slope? 0.12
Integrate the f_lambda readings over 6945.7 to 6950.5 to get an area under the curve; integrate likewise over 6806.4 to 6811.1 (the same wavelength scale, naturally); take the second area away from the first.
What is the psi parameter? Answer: -0.20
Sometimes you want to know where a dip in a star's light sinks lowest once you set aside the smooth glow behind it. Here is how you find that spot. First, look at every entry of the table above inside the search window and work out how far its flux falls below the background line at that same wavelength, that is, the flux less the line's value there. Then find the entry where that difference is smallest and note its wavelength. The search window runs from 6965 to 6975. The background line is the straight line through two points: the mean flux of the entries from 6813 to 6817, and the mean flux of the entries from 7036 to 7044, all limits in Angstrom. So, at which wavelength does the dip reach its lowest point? 6970.52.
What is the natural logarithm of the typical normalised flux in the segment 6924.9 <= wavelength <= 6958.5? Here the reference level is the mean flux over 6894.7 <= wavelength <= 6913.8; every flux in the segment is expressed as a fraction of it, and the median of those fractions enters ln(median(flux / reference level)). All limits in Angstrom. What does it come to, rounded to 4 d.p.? 0.0265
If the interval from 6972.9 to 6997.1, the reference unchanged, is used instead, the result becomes 0.0243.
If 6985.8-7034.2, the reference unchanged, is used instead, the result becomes 0.0134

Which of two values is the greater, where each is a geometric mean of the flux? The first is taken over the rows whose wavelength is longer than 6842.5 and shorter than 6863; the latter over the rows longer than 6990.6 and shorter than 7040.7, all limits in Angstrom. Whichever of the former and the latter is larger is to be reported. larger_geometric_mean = 0.652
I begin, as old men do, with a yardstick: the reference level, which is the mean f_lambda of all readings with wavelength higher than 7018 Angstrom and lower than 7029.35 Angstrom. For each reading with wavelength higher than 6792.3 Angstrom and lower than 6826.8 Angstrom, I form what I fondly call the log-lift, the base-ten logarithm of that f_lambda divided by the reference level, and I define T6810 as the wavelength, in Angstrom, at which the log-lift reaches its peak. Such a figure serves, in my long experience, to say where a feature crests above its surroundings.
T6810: 6796.19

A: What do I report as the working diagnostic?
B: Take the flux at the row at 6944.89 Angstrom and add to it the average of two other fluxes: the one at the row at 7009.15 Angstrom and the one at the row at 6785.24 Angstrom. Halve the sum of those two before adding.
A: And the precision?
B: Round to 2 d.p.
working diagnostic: 1.27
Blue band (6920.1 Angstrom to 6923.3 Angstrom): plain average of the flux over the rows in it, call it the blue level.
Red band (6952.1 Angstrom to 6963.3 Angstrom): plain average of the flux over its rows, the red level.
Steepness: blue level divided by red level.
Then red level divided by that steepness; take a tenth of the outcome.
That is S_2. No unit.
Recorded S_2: 0.059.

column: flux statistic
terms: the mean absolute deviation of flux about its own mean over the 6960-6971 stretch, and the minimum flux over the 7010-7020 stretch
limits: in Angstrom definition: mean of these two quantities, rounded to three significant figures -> 0.322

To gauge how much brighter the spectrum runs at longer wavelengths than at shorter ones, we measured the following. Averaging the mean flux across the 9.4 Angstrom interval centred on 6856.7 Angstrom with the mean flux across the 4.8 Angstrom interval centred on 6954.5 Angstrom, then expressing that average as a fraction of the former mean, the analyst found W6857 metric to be 1.04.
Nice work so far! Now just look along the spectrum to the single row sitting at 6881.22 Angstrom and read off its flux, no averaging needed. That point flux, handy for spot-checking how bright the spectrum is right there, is 0.6778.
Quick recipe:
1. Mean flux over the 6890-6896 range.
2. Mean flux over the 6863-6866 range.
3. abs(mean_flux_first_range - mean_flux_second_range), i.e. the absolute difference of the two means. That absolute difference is 0.12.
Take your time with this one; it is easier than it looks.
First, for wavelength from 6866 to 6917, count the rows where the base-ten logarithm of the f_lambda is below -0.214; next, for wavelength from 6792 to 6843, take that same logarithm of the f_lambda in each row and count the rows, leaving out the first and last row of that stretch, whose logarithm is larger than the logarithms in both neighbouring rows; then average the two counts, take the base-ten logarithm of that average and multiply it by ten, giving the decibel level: 10.2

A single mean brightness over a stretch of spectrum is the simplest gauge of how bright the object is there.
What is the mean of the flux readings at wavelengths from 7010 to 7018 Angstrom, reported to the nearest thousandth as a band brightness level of 0.610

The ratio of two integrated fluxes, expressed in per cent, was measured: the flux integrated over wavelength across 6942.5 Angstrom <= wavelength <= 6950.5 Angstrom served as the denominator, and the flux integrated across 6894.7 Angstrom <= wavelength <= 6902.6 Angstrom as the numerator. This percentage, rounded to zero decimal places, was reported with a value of 104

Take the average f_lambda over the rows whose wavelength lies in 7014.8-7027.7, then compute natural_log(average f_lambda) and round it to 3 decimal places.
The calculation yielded -0.444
